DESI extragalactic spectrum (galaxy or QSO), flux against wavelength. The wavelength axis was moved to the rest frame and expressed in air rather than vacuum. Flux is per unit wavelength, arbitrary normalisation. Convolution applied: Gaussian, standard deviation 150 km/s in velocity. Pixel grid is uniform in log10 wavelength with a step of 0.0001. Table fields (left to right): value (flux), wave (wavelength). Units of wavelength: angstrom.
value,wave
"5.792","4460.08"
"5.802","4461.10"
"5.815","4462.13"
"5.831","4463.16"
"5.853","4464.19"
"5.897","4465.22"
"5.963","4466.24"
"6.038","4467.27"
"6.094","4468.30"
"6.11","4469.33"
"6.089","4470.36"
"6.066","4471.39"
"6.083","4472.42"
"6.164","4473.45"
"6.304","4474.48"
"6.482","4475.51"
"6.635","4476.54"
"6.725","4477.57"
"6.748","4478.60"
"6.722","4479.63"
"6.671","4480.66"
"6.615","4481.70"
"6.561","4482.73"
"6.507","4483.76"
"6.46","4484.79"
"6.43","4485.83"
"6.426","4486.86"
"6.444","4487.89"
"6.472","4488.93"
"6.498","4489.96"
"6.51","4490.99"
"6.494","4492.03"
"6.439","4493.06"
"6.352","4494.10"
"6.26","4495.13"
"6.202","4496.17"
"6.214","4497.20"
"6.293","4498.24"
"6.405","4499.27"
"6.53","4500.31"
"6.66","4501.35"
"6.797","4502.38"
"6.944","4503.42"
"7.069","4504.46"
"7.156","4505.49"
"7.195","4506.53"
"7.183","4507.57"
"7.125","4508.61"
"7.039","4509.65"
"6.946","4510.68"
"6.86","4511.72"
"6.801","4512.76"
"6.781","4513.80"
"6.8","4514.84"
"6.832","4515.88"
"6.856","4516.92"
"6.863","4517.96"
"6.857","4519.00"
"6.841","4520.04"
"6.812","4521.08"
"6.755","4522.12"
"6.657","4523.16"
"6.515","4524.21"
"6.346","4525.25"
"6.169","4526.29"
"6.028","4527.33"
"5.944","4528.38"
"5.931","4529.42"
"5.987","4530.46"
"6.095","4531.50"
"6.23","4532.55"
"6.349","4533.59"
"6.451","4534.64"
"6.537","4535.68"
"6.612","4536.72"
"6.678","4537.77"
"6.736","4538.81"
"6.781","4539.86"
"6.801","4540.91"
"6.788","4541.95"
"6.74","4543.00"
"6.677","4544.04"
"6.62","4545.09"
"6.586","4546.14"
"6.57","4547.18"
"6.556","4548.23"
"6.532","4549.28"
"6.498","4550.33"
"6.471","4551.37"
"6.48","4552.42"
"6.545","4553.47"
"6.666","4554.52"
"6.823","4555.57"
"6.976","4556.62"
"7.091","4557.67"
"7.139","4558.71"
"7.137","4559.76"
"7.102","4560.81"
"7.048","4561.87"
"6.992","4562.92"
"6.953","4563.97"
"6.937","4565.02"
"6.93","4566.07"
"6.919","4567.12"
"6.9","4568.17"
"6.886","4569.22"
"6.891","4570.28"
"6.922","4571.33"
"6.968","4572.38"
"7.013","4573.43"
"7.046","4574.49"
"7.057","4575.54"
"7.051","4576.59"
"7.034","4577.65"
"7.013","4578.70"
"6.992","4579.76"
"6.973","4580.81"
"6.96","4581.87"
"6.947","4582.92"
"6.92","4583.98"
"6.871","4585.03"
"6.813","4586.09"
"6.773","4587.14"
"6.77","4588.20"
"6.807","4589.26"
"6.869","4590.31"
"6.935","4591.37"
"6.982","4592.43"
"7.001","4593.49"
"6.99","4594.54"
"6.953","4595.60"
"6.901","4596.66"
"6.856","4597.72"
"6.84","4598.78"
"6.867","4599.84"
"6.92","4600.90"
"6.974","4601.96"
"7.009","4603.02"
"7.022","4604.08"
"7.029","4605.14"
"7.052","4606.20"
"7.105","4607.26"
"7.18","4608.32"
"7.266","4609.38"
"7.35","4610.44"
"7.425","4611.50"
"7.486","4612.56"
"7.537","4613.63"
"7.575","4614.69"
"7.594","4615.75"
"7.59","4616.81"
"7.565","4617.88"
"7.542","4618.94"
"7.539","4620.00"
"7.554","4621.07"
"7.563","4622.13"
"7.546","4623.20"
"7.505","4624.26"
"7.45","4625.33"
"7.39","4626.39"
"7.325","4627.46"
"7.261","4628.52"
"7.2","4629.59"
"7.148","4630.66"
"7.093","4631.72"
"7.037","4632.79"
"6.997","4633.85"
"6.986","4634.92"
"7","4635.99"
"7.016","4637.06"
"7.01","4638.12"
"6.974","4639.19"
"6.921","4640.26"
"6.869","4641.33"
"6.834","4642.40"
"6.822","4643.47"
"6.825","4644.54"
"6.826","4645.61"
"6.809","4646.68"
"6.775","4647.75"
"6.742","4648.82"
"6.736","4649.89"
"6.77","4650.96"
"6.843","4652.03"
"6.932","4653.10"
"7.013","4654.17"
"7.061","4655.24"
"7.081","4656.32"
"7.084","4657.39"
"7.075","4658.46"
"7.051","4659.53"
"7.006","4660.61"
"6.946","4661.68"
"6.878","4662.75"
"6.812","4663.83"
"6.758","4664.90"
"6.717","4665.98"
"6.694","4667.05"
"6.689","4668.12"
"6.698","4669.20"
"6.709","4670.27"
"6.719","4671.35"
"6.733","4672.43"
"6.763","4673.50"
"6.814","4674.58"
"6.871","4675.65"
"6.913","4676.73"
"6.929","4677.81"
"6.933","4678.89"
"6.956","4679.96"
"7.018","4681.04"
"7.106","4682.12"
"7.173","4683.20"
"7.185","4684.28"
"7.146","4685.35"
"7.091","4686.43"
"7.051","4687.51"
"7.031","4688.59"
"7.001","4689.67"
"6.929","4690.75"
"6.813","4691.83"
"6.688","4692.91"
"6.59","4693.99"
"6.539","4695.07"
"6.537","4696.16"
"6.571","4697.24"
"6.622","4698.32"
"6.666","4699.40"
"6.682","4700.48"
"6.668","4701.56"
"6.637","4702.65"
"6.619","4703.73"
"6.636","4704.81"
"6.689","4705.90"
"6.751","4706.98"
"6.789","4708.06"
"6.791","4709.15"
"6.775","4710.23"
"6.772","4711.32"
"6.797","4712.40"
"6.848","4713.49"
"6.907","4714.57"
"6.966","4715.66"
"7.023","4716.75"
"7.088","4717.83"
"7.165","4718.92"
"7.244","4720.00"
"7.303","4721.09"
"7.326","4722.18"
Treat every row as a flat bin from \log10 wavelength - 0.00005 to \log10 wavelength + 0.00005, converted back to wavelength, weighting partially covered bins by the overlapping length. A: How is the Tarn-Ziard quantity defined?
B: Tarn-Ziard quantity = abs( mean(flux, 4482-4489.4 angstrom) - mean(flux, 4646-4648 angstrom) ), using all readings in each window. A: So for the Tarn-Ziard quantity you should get 0.32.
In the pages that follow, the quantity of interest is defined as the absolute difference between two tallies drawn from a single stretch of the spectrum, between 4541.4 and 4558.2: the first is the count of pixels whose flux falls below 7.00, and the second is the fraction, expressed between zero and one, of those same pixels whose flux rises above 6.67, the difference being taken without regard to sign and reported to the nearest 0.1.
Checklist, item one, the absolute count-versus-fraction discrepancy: 14.6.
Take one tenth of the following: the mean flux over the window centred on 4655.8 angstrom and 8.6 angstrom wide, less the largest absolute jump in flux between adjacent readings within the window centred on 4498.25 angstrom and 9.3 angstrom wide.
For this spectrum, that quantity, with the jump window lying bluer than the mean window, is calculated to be 0.688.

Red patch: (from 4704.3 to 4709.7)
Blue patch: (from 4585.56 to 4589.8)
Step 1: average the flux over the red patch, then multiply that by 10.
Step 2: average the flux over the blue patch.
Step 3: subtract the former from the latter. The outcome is -61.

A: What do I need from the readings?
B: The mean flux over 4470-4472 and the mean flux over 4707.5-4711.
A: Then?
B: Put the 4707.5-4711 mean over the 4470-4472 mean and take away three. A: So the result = -1.88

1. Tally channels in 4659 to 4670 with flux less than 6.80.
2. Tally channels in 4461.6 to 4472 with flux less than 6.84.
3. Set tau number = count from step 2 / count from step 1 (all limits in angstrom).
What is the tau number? 2.0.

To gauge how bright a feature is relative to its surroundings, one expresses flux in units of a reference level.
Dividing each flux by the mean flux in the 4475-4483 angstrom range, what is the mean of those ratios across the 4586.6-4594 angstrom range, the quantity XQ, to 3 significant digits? 1.03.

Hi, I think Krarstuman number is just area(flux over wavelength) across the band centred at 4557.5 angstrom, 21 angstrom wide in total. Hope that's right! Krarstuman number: 143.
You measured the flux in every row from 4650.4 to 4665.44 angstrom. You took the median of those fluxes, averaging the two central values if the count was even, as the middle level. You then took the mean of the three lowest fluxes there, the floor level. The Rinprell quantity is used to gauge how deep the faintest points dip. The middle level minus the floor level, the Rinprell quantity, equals 0.196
